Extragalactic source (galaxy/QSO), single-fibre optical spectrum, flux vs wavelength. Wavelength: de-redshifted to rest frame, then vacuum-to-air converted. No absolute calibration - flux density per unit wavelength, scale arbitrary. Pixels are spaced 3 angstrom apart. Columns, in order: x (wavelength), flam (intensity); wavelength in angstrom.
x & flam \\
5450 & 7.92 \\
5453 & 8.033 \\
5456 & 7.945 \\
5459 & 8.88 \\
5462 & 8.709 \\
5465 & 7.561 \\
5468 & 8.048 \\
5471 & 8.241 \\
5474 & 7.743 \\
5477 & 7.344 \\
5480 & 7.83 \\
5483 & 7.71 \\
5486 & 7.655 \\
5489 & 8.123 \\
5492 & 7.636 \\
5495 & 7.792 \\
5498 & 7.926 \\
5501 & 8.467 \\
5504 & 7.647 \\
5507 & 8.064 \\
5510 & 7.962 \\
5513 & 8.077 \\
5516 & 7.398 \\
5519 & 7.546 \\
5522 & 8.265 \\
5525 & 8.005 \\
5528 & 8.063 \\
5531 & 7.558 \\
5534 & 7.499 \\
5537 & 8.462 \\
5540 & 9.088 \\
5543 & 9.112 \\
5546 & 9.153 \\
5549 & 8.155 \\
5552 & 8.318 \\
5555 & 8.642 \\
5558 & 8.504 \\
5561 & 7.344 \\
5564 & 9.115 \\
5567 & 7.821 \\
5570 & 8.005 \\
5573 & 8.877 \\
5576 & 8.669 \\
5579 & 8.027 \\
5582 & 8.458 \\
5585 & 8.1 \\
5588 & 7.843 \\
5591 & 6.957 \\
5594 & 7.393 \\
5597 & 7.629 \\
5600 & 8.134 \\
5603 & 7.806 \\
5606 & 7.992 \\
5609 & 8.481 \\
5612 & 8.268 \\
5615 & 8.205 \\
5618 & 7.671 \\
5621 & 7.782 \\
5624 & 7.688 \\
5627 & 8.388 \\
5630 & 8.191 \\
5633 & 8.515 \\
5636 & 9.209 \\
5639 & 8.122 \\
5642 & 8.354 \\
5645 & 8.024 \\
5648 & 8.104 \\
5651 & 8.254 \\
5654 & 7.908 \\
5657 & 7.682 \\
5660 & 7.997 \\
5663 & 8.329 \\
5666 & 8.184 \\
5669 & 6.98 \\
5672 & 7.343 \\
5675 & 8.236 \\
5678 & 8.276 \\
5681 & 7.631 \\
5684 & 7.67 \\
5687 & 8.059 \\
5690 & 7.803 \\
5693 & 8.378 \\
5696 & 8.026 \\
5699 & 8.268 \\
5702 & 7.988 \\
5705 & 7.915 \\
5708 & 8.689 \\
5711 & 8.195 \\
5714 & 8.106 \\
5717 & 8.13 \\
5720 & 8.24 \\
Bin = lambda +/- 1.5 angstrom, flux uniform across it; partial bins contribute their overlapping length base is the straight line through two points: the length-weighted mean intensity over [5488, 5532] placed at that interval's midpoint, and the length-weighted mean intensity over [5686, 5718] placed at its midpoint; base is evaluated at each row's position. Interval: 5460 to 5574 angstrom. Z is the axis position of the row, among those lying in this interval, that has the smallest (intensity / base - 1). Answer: 5561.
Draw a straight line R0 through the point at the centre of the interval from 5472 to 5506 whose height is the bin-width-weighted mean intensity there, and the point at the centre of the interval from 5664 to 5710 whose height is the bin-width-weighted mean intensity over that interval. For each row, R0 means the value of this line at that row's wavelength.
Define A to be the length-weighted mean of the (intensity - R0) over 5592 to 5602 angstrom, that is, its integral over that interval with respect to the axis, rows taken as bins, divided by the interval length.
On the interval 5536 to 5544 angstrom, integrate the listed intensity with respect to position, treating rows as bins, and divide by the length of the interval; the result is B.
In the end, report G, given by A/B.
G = -0.024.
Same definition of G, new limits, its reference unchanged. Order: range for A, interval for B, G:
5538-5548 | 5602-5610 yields 0.146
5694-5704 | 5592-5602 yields 0.016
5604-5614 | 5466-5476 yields 0.039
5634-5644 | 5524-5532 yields 0.076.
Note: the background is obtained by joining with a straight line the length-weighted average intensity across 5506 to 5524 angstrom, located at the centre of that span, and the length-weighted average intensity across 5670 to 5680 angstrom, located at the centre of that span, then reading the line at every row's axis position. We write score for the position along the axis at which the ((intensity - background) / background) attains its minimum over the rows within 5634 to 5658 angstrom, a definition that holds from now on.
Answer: 5657 angstrom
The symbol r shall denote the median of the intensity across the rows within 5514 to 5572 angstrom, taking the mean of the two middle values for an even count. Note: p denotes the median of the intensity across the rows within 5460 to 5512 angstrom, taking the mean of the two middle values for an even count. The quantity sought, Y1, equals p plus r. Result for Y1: 16.0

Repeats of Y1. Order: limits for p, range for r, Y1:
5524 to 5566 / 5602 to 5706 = 16.4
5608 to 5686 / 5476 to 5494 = 15.8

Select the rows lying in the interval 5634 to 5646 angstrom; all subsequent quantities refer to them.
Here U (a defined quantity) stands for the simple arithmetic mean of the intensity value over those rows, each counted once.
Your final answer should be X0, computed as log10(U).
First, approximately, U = 8.43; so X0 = 0.926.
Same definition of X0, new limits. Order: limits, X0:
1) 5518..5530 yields 0.901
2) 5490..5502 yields 0.901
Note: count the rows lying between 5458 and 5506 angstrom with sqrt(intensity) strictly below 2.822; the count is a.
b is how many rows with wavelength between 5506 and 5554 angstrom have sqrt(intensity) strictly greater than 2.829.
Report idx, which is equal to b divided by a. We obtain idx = 1.10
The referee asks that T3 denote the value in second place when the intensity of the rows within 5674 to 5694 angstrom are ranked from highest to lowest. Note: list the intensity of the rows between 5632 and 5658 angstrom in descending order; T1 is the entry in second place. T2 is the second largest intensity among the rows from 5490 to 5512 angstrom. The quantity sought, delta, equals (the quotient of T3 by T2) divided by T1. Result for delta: 0.121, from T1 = 8.515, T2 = 8.064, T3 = 8.276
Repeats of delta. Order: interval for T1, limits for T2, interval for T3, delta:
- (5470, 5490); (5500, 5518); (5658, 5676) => 0.126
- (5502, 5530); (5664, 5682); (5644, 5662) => 0.122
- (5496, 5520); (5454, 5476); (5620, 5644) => 0.121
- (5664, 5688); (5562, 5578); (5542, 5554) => 0.125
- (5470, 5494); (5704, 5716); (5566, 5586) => 0.130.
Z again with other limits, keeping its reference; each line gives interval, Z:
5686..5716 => 5690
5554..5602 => 5591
